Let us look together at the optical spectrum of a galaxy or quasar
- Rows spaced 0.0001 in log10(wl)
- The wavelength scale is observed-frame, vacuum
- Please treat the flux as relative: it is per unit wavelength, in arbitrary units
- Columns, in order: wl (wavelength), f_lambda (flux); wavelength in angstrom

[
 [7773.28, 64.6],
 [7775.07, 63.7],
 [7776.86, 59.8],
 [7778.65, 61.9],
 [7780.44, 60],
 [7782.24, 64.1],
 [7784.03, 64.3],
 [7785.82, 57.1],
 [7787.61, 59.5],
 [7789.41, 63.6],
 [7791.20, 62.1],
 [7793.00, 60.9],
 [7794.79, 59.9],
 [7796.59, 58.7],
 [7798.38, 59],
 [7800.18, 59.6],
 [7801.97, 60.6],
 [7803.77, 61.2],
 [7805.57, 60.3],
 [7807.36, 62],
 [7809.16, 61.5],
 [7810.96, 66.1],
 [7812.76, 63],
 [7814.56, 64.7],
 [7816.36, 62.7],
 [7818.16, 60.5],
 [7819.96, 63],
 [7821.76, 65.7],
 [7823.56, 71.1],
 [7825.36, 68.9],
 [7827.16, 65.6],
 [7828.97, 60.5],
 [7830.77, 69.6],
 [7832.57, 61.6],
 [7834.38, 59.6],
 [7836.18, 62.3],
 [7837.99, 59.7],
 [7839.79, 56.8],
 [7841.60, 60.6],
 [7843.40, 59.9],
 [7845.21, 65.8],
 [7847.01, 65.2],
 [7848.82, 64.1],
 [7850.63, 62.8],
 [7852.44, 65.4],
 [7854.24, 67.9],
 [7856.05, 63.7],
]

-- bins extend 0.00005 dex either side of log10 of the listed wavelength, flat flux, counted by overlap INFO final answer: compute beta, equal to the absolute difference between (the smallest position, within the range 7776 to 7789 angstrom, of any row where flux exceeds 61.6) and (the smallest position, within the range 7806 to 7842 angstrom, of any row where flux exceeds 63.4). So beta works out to 32.3 angstrom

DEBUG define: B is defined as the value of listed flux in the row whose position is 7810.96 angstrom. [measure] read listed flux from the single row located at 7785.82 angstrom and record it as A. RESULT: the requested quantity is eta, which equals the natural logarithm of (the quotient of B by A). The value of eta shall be 0.15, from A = 57.1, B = 66.1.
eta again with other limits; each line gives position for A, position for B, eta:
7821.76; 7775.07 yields -0.03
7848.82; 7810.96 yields 0.03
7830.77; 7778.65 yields -0.12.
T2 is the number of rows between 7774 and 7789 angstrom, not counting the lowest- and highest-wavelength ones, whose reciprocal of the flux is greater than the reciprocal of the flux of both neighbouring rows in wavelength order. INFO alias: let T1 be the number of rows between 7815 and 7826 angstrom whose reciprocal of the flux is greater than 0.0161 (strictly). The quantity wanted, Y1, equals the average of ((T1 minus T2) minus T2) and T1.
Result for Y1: -2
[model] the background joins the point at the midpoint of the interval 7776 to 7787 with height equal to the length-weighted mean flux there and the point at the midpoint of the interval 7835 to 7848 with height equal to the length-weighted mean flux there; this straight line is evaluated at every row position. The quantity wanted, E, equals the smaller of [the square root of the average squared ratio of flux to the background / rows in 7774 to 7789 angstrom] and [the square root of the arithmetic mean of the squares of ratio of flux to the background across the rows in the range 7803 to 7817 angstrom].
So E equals 1.00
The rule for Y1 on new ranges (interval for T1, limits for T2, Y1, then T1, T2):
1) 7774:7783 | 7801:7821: -1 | 3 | 4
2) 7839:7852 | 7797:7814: 1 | 3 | 2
